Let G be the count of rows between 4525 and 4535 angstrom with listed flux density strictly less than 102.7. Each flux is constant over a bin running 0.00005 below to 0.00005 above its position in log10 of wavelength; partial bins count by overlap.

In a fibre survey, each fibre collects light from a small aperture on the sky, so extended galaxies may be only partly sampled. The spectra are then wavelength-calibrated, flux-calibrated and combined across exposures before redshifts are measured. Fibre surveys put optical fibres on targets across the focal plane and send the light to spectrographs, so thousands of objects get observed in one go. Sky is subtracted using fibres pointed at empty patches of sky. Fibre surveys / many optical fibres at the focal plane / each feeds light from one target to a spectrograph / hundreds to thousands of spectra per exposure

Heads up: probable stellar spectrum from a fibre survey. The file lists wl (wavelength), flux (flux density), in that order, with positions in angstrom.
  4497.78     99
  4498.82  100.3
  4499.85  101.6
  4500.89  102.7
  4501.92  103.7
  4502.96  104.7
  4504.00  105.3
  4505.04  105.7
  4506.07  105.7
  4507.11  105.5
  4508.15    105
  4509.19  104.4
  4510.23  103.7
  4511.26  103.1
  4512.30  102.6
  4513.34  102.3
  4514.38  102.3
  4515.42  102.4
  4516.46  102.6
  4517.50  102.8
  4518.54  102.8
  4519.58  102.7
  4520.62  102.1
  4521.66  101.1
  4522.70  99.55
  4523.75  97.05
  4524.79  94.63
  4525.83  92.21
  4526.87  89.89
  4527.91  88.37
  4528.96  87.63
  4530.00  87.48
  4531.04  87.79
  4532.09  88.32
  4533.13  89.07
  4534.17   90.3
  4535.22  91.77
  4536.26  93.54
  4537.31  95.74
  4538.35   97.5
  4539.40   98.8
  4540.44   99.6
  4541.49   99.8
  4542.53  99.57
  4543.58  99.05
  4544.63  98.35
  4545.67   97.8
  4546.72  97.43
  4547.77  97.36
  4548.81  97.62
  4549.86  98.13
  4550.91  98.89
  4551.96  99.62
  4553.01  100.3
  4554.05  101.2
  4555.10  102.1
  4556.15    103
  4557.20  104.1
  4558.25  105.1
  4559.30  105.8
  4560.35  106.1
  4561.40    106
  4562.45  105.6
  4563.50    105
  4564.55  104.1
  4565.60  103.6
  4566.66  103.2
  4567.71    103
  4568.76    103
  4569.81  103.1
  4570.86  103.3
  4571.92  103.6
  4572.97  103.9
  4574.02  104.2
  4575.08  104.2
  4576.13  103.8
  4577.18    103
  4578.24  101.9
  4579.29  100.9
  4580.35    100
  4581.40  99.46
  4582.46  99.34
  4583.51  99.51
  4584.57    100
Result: 9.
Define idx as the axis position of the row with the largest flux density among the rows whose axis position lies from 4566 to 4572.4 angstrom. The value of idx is 4571.92 angstrom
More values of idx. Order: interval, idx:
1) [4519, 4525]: 4519.58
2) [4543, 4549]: 4543.58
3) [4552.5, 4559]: 4558.25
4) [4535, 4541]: 4540.44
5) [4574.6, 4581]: 4575.08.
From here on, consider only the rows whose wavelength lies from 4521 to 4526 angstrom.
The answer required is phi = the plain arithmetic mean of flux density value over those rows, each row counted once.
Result 97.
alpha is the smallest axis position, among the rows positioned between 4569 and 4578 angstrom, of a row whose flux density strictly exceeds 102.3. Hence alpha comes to 4569.81 angstrom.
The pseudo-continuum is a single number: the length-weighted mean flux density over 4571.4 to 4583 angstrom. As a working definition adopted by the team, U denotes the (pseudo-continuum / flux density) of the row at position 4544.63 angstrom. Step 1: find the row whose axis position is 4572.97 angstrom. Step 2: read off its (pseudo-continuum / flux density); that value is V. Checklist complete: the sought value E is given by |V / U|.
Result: 0.95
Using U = 1.04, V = 0.98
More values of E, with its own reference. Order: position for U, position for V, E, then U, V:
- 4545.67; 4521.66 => 0.97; 1.05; 1.01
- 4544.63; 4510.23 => 0.95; 1.04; 0.99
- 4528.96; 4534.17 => 0.97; 1.17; 1.13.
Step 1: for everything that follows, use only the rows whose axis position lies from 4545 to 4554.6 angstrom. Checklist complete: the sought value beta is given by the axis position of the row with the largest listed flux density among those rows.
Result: 4554.05 angstrom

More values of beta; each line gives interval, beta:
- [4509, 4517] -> 4509.19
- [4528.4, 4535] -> 4534.17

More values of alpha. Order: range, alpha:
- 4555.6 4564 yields 4556.15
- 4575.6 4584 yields 4576.13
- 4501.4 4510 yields 4501.92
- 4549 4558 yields 4556.15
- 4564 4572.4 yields 4564.55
